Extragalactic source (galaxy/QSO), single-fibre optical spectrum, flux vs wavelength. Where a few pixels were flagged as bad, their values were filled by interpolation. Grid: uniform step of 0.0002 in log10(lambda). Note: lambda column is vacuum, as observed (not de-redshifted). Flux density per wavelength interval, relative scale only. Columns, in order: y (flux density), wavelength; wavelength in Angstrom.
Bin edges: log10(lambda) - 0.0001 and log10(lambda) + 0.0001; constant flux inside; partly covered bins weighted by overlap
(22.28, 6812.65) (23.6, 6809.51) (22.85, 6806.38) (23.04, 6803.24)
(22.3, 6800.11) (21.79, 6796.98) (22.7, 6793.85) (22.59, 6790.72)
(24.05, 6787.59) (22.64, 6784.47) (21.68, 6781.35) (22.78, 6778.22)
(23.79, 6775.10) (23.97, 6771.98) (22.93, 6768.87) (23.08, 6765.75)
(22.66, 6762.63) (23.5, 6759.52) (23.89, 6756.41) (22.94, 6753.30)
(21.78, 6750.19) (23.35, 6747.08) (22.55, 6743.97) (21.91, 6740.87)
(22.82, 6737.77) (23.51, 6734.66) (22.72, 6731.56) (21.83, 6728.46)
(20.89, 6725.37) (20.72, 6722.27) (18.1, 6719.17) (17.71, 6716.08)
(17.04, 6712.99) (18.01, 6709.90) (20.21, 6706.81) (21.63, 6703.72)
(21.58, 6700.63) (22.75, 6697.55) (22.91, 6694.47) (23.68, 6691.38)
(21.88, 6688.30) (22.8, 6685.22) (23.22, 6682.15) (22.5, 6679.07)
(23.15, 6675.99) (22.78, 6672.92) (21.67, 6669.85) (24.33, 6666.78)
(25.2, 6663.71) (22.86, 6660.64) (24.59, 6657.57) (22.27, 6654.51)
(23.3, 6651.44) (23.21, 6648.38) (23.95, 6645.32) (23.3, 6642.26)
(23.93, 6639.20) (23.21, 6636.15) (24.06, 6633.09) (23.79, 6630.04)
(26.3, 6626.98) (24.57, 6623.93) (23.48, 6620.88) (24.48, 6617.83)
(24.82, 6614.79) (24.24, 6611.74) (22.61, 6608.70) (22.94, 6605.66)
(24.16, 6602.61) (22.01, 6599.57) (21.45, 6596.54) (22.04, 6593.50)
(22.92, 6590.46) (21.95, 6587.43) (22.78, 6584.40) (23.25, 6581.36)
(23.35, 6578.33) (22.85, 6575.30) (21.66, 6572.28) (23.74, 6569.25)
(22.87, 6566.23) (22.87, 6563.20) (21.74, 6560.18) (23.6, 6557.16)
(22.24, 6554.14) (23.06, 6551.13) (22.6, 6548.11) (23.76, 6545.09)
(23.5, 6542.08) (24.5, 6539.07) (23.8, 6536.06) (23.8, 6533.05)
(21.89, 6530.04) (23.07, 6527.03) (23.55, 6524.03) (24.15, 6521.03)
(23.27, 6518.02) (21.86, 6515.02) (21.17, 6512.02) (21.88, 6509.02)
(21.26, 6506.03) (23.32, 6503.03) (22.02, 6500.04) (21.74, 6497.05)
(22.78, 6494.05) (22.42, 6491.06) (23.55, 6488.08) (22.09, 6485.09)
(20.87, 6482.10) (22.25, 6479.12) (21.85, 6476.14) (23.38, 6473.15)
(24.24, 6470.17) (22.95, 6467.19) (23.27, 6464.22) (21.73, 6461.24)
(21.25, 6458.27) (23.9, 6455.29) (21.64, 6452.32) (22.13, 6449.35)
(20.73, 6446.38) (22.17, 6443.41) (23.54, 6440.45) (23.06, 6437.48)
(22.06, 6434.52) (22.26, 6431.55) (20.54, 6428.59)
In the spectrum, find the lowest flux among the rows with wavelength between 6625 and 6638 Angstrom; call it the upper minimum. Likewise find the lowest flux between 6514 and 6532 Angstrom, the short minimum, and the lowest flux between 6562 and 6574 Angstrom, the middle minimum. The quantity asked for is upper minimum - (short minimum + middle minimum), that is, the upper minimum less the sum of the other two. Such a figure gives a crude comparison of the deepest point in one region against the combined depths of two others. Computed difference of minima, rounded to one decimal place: -20.3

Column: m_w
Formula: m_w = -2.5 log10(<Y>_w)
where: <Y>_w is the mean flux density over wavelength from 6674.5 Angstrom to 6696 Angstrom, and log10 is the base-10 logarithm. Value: -3.40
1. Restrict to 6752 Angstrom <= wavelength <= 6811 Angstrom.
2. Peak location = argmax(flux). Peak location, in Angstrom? 6787.59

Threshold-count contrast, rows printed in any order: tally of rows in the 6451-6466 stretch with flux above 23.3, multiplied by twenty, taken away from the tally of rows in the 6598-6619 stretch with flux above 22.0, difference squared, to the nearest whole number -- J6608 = 169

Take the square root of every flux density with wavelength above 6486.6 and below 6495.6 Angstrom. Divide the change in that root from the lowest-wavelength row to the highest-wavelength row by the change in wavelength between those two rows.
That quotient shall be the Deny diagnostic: -0.013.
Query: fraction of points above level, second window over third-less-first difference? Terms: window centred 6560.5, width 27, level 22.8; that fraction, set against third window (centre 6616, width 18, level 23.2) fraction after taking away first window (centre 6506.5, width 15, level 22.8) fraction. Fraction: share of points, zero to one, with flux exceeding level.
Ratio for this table 1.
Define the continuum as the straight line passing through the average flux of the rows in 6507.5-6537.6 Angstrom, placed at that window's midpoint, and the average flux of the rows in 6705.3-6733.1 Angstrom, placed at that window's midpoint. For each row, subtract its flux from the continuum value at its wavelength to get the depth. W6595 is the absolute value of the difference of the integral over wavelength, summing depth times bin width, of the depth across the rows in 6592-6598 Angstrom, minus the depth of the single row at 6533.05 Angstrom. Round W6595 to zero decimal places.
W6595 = 1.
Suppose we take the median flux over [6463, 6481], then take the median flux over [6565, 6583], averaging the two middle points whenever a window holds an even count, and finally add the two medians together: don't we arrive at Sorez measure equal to 46.2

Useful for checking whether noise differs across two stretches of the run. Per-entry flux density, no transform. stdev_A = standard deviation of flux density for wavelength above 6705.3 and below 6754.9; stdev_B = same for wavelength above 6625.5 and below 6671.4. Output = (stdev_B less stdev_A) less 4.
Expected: -5.0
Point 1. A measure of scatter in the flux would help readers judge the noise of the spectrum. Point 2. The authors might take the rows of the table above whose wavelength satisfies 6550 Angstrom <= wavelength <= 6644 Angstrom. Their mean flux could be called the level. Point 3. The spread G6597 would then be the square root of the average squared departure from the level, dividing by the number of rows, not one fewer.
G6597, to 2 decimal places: 1.04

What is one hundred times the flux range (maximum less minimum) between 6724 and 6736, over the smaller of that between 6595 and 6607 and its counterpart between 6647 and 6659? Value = 113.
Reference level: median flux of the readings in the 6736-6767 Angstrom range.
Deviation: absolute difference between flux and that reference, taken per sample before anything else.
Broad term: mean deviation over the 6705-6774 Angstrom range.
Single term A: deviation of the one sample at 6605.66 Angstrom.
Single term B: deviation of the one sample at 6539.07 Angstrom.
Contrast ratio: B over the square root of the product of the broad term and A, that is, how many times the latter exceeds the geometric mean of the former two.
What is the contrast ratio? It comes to 5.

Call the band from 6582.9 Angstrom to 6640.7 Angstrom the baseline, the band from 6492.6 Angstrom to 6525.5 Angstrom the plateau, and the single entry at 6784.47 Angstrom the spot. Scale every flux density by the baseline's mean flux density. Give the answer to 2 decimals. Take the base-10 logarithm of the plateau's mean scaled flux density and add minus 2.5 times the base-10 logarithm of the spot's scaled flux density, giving 0.02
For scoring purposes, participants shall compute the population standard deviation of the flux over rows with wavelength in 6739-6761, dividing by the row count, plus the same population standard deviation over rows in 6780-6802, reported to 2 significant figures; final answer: 1.5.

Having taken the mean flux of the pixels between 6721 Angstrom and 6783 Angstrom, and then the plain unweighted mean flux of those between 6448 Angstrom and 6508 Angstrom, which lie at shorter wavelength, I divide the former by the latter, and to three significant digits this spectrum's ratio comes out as 1.01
